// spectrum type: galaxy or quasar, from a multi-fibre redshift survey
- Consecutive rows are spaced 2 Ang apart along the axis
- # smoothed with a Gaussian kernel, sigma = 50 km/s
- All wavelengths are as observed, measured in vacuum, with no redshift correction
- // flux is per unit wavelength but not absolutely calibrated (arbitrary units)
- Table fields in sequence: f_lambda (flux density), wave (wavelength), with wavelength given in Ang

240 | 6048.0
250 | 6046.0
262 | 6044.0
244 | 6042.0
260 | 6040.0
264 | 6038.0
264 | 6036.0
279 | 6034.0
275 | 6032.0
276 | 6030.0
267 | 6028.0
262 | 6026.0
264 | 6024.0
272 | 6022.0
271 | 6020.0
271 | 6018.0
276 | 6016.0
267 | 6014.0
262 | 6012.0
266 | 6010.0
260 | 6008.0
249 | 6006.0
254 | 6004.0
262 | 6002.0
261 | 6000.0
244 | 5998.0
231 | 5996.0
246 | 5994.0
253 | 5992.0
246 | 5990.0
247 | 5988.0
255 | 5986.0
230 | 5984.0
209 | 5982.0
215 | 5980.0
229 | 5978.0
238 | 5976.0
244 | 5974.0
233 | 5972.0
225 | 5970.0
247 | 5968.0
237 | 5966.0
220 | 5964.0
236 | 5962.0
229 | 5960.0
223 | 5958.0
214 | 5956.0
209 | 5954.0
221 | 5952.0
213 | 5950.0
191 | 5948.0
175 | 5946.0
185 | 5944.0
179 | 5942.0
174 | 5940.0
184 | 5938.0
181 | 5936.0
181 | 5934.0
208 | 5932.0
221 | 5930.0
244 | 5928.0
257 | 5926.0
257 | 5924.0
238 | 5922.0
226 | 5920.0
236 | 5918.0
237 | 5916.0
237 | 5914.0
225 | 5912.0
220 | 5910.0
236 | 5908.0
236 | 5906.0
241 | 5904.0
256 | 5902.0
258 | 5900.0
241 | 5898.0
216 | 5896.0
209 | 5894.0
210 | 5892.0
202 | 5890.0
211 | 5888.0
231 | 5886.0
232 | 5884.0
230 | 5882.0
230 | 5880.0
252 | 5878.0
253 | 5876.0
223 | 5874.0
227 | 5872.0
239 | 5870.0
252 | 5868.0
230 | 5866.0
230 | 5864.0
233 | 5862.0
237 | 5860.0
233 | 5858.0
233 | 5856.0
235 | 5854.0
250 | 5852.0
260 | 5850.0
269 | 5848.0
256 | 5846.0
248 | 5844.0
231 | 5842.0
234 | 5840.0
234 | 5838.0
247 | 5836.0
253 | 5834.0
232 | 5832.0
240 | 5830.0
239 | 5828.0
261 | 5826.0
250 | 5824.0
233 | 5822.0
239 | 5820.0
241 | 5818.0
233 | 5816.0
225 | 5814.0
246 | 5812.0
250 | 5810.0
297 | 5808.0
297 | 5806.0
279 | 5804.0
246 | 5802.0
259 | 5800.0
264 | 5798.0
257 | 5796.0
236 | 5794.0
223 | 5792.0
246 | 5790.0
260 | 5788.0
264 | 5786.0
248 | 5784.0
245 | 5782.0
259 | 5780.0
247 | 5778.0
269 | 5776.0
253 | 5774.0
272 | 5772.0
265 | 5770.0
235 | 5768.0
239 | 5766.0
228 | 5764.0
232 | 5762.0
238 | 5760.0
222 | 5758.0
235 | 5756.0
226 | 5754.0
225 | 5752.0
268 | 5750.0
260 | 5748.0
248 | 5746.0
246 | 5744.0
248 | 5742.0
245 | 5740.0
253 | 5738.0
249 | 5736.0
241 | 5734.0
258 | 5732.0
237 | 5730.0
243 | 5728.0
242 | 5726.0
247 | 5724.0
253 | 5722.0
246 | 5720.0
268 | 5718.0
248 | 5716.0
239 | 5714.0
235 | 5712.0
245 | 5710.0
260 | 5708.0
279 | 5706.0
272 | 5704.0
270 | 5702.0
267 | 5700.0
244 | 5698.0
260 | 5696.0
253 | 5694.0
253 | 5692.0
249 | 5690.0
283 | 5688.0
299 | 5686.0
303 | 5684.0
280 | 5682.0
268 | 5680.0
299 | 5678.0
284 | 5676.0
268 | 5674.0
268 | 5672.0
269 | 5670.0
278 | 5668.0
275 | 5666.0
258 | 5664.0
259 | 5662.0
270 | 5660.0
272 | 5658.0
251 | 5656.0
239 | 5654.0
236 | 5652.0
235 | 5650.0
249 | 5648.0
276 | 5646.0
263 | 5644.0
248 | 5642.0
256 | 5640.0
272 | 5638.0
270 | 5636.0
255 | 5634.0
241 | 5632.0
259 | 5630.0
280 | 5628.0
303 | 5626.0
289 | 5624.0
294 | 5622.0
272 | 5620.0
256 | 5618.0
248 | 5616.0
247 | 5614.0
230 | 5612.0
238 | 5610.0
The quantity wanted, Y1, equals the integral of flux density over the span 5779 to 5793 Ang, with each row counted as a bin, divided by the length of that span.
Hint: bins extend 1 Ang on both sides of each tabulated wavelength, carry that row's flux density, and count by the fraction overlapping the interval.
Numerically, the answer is 249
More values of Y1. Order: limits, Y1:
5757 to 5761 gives 230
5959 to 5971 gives 232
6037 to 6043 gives 256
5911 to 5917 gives 233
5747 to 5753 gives 251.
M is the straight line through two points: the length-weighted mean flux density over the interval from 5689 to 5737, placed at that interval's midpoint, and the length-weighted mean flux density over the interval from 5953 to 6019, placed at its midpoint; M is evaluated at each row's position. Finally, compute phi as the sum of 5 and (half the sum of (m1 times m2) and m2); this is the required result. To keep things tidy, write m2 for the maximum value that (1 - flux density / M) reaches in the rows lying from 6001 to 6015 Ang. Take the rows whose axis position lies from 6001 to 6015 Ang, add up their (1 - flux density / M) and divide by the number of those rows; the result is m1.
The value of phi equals 4.99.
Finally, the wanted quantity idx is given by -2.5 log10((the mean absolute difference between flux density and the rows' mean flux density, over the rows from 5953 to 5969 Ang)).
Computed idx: -2.54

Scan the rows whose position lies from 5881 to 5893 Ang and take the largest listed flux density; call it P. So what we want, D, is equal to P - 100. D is 132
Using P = 232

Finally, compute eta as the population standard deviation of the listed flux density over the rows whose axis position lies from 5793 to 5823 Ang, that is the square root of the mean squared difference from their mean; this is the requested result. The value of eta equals 22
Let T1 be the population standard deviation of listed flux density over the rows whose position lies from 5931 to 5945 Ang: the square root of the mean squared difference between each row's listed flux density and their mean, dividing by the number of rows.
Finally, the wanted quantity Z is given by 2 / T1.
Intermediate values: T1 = 10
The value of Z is 0.20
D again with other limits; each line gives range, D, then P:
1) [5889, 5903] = 158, 258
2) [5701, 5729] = 179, 279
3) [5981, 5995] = 155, 255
